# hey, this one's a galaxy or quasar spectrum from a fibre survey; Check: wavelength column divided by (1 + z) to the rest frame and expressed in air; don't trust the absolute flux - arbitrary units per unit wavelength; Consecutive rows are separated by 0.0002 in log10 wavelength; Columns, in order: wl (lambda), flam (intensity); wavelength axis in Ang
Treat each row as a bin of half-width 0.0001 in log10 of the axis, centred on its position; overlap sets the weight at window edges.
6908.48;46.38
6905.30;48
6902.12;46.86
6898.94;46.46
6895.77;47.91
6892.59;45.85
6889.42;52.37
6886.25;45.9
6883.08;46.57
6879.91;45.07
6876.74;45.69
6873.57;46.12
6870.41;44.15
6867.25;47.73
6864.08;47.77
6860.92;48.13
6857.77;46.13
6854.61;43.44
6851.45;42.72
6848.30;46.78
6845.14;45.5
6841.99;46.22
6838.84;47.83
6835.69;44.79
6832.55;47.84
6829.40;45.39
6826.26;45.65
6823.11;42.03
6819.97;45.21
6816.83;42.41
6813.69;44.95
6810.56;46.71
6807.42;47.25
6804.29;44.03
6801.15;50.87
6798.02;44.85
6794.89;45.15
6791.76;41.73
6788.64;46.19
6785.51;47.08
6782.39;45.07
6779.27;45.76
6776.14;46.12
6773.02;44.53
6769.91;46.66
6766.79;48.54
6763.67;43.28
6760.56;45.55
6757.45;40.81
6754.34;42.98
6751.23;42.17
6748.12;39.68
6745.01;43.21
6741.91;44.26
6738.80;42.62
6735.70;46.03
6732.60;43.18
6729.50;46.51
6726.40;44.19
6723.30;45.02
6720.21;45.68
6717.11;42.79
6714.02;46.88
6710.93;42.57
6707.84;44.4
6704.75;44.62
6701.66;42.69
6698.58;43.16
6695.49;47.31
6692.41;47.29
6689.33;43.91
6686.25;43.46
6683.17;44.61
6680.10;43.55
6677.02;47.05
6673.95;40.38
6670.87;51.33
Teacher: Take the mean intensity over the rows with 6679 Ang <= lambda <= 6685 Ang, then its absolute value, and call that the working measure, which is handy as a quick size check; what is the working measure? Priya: 44.1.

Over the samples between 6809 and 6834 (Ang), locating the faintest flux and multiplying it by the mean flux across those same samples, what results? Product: 1892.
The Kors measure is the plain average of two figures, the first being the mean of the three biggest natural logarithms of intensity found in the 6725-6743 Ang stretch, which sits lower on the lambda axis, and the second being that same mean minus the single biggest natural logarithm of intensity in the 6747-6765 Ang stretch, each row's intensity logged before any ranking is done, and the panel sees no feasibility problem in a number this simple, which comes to 1.91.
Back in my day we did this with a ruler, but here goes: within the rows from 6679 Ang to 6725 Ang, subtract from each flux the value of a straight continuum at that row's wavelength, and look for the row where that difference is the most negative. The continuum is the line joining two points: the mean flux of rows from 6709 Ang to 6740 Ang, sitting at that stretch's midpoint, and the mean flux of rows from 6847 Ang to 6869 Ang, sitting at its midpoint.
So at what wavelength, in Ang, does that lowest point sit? 6710.93 Ang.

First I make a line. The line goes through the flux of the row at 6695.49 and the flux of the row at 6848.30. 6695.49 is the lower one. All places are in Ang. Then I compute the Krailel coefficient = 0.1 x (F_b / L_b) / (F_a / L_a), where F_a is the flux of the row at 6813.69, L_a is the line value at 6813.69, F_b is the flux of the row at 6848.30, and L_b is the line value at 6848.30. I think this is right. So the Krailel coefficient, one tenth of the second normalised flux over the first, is 0.104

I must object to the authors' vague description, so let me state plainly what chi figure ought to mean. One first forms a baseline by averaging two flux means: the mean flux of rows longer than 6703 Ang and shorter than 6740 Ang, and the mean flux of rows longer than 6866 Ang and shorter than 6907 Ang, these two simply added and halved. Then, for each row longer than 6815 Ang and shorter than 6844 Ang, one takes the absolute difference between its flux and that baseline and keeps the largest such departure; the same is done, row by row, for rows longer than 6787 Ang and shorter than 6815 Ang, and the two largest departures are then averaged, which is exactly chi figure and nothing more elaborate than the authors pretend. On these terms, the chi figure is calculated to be 4.42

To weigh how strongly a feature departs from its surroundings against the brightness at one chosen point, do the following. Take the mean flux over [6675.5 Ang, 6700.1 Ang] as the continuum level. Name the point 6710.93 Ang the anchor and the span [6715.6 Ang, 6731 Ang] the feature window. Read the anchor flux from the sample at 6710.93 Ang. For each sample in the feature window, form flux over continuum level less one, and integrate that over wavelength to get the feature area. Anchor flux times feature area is -3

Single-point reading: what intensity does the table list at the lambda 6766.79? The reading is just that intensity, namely 48.54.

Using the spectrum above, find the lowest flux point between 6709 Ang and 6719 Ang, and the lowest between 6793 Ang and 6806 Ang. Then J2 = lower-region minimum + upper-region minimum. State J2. 87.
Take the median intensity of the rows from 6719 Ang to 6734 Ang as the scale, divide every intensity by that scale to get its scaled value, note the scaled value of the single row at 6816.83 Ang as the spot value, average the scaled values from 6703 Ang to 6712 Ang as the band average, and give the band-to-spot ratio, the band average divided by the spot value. 1.03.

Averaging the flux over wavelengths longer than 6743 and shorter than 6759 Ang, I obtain 41.8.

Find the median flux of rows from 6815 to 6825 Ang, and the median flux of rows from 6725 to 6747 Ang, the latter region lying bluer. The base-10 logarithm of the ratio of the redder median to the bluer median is -0.018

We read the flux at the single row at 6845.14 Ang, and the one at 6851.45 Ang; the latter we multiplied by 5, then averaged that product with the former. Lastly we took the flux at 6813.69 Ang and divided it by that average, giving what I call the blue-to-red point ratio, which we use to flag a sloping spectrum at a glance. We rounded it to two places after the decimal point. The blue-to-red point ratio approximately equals 0.35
